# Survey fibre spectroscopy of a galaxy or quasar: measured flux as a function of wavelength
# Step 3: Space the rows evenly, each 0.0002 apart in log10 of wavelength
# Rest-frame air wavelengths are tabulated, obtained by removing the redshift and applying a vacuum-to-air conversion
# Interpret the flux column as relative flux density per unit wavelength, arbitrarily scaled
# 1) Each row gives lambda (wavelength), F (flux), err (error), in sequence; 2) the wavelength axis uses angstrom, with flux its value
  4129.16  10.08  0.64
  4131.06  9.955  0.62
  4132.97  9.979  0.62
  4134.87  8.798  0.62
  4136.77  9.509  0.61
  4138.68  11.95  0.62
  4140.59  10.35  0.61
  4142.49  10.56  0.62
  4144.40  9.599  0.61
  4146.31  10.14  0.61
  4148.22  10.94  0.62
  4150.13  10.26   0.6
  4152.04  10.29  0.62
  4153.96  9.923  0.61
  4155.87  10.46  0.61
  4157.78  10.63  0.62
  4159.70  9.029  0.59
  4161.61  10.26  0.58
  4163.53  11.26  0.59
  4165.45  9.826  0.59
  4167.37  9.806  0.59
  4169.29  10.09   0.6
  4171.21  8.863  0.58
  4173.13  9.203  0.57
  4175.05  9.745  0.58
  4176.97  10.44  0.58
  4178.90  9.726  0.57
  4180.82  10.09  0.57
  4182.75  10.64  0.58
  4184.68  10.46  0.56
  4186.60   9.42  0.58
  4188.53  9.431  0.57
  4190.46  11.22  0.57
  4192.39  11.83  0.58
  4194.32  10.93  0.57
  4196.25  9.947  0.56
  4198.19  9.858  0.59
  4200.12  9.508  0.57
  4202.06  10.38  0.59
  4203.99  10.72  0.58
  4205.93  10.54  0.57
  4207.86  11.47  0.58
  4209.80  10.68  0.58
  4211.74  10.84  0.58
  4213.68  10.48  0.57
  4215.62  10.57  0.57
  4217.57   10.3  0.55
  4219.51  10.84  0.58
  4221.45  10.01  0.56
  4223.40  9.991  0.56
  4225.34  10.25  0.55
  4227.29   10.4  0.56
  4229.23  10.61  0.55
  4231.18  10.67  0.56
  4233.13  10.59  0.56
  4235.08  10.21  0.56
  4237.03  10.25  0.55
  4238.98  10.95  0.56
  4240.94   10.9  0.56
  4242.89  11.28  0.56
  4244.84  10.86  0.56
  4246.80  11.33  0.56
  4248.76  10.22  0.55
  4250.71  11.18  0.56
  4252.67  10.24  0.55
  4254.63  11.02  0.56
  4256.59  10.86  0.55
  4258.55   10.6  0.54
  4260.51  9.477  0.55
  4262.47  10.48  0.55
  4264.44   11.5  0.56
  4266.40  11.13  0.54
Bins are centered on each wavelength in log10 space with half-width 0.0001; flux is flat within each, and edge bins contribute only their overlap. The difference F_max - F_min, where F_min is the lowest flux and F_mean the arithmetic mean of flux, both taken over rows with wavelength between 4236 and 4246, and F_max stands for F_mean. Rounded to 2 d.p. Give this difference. 0.60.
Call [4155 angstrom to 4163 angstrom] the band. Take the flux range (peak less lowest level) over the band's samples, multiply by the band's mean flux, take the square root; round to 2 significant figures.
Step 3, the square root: 4.0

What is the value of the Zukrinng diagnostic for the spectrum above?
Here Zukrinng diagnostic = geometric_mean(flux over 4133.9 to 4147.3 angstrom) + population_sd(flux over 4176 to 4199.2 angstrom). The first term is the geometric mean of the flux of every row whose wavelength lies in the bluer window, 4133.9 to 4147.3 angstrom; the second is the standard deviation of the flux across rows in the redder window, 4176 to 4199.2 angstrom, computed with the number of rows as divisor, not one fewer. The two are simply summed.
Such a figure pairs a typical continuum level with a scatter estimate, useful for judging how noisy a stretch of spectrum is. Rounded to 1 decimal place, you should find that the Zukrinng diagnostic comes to 10.8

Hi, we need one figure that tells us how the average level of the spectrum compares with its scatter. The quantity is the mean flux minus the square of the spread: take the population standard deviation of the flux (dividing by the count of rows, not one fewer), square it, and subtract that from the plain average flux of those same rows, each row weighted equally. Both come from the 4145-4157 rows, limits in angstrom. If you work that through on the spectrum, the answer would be 10.2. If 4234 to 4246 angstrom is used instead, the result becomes 10.6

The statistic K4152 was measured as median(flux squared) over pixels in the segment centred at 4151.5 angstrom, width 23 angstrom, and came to 106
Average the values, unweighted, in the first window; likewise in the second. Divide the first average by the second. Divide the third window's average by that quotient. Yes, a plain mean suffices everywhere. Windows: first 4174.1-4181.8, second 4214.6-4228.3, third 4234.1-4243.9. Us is 11.1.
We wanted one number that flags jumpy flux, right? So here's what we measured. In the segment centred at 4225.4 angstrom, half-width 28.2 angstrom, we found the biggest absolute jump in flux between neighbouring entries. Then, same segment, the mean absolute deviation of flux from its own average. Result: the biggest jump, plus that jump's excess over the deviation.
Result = 1.86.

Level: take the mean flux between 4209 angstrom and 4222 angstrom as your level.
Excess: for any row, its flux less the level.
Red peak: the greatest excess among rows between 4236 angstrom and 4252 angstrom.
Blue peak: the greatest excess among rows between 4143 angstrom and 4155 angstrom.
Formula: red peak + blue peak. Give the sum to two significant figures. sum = 1.2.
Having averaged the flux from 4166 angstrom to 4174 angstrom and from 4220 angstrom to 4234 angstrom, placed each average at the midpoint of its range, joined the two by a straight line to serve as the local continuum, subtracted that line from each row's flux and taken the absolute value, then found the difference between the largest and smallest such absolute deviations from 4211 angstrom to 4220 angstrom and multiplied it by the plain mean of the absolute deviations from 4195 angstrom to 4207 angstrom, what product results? 0.2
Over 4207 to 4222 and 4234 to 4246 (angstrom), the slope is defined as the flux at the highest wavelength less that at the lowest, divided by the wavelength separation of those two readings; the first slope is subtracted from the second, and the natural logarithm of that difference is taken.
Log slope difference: -2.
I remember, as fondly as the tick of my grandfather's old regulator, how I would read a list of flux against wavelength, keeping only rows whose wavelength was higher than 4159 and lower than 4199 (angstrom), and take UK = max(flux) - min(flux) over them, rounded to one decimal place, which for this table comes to 3.0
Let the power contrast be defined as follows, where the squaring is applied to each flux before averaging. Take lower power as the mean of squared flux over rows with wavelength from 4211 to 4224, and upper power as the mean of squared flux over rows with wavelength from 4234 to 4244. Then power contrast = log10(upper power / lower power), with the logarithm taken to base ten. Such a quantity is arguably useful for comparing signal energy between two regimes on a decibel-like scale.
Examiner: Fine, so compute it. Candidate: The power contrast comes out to 0.024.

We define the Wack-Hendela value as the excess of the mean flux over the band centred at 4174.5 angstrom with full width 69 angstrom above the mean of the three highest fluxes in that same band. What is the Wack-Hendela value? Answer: -1.30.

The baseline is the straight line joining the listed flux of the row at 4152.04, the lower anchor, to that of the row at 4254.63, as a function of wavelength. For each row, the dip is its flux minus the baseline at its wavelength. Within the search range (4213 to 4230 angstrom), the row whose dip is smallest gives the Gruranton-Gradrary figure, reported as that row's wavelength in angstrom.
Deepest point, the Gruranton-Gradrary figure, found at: 4223.40 angstrom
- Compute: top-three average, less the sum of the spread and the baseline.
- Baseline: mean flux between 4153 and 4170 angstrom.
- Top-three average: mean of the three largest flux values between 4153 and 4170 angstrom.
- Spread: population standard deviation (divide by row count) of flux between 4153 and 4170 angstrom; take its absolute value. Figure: 0.05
